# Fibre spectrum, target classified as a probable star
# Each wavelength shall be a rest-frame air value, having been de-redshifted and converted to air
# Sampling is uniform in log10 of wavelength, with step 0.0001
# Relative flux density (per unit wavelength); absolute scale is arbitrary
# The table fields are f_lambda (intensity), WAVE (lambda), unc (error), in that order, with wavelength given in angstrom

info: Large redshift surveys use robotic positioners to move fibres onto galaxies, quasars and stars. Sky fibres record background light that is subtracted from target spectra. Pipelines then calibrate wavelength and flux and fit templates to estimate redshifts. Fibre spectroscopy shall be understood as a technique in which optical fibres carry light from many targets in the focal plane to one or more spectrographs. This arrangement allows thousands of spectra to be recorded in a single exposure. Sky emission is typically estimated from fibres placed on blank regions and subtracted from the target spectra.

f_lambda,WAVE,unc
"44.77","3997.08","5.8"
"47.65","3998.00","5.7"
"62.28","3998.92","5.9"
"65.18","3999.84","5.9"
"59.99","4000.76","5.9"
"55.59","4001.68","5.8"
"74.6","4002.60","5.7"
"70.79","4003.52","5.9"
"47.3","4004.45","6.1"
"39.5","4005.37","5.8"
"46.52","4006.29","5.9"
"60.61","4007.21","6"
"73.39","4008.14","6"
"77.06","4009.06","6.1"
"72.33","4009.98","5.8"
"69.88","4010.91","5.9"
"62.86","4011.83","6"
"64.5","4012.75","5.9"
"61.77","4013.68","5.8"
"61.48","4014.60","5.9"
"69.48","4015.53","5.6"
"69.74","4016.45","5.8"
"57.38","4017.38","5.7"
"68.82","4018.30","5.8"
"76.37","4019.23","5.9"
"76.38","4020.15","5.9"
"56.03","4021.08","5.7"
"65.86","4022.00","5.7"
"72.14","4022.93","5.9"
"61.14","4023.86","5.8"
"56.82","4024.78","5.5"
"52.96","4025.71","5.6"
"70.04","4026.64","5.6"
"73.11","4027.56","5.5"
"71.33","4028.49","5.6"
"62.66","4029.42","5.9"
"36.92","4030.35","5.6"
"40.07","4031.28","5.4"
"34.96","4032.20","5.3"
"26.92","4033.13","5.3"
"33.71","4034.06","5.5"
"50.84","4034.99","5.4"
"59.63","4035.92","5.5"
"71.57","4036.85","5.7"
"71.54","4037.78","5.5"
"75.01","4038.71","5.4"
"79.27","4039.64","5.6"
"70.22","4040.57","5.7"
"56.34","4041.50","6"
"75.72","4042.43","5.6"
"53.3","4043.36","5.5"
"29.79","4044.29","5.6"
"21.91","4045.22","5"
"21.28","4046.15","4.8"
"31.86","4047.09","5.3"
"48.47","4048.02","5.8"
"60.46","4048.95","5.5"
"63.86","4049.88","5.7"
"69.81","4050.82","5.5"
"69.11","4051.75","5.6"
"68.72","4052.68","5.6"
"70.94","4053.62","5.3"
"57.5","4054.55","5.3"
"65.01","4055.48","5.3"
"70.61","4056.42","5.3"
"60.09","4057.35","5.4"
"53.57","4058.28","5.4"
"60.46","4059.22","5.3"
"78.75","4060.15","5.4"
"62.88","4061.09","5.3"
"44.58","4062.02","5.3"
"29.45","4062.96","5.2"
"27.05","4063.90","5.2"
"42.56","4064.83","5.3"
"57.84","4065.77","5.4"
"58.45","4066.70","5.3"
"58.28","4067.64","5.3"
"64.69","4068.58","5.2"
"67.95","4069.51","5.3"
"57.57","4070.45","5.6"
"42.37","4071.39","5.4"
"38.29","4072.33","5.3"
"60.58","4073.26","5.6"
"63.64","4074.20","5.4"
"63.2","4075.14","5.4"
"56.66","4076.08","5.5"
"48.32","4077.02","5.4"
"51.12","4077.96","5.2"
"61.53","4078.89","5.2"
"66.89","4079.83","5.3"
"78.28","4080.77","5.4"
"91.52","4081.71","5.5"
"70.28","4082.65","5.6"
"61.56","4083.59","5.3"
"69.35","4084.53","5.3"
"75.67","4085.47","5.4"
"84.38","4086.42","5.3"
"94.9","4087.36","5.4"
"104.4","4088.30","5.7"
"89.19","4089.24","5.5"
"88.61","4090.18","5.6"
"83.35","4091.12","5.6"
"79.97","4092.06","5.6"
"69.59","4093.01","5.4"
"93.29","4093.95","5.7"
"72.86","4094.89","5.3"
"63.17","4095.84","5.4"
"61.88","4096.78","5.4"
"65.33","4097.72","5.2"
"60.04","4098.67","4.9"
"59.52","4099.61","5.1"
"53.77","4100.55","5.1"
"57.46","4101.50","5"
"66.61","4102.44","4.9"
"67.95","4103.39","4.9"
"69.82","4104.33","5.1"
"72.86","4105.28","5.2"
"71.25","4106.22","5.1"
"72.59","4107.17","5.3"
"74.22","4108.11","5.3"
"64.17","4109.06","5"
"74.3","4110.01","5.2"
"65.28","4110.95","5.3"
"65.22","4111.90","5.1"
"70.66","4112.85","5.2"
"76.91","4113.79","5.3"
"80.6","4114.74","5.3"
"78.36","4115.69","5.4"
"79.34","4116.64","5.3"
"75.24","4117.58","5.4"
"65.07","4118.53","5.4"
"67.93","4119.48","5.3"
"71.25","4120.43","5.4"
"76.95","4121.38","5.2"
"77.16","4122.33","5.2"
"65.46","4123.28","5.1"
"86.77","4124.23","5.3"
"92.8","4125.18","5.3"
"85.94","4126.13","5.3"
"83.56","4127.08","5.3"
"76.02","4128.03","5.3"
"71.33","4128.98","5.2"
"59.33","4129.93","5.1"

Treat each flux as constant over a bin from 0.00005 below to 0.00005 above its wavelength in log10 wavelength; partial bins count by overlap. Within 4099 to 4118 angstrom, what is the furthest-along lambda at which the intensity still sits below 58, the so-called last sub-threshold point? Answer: 4101.50 angstrom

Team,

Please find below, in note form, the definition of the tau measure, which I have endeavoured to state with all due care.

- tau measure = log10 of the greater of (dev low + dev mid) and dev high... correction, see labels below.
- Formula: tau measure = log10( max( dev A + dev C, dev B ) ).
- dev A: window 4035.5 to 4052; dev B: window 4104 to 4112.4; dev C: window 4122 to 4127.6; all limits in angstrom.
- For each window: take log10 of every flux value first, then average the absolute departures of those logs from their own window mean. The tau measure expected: -0.74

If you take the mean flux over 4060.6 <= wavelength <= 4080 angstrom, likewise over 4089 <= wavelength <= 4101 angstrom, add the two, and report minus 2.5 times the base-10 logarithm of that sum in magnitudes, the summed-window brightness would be -5.25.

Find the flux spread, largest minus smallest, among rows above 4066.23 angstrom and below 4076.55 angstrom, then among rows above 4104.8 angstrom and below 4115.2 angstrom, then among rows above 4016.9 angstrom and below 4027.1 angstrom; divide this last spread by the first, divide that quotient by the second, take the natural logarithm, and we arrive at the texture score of -3.0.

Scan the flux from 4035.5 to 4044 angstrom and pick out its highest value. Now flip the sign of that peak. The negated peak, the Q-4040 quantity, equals -79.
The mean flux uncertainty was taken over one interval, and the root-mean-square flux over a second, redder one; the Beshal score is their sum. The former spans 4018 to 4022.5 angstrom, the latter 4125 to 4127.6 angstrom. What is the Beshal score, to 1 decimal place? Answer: 93.3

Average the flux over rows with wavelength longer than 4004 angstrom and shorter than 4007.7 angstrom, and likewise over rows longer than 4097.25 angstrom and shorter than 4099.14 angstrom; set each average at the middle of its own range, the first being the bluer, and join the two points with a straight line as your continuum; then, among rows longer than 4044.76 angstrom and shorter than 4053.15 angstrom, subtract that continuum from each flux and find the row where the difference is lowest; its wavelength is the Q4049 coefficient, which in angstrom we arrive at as 4046.15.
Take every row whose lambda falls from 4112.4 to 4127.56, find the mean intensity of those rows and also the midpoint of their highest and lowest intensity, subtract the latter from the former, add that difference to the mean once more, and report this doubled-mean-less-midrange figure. 75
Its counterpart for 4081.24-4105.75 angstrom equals 69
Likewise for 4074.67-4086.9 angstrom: 65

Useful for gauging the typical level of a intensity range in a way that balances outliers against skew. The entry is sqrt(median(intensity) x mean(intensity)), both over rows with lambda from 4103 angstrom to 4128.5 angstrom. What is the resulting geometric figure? 74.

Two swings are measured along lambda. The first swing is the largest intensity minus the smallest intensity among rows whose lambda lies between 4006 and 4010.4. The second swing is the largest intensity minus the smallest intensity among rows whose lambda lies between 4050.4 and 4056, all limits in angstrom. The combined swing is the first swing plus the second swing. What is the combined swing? 44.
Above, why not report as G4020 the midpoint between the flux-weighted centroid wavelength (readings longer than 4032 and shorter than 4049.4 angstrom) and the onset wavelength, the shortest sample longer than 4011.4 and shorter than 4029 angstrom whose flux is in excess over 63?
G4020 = 4026.6 angstrom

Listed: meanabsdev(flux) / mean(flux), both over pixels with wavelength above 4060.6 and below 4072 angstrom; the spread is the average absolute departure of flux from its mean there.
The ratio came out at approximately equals 0.23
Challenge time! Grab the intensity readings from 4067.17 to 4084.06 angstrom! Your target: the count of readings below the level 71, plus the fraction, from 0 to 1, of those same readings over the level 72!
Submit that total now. 16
